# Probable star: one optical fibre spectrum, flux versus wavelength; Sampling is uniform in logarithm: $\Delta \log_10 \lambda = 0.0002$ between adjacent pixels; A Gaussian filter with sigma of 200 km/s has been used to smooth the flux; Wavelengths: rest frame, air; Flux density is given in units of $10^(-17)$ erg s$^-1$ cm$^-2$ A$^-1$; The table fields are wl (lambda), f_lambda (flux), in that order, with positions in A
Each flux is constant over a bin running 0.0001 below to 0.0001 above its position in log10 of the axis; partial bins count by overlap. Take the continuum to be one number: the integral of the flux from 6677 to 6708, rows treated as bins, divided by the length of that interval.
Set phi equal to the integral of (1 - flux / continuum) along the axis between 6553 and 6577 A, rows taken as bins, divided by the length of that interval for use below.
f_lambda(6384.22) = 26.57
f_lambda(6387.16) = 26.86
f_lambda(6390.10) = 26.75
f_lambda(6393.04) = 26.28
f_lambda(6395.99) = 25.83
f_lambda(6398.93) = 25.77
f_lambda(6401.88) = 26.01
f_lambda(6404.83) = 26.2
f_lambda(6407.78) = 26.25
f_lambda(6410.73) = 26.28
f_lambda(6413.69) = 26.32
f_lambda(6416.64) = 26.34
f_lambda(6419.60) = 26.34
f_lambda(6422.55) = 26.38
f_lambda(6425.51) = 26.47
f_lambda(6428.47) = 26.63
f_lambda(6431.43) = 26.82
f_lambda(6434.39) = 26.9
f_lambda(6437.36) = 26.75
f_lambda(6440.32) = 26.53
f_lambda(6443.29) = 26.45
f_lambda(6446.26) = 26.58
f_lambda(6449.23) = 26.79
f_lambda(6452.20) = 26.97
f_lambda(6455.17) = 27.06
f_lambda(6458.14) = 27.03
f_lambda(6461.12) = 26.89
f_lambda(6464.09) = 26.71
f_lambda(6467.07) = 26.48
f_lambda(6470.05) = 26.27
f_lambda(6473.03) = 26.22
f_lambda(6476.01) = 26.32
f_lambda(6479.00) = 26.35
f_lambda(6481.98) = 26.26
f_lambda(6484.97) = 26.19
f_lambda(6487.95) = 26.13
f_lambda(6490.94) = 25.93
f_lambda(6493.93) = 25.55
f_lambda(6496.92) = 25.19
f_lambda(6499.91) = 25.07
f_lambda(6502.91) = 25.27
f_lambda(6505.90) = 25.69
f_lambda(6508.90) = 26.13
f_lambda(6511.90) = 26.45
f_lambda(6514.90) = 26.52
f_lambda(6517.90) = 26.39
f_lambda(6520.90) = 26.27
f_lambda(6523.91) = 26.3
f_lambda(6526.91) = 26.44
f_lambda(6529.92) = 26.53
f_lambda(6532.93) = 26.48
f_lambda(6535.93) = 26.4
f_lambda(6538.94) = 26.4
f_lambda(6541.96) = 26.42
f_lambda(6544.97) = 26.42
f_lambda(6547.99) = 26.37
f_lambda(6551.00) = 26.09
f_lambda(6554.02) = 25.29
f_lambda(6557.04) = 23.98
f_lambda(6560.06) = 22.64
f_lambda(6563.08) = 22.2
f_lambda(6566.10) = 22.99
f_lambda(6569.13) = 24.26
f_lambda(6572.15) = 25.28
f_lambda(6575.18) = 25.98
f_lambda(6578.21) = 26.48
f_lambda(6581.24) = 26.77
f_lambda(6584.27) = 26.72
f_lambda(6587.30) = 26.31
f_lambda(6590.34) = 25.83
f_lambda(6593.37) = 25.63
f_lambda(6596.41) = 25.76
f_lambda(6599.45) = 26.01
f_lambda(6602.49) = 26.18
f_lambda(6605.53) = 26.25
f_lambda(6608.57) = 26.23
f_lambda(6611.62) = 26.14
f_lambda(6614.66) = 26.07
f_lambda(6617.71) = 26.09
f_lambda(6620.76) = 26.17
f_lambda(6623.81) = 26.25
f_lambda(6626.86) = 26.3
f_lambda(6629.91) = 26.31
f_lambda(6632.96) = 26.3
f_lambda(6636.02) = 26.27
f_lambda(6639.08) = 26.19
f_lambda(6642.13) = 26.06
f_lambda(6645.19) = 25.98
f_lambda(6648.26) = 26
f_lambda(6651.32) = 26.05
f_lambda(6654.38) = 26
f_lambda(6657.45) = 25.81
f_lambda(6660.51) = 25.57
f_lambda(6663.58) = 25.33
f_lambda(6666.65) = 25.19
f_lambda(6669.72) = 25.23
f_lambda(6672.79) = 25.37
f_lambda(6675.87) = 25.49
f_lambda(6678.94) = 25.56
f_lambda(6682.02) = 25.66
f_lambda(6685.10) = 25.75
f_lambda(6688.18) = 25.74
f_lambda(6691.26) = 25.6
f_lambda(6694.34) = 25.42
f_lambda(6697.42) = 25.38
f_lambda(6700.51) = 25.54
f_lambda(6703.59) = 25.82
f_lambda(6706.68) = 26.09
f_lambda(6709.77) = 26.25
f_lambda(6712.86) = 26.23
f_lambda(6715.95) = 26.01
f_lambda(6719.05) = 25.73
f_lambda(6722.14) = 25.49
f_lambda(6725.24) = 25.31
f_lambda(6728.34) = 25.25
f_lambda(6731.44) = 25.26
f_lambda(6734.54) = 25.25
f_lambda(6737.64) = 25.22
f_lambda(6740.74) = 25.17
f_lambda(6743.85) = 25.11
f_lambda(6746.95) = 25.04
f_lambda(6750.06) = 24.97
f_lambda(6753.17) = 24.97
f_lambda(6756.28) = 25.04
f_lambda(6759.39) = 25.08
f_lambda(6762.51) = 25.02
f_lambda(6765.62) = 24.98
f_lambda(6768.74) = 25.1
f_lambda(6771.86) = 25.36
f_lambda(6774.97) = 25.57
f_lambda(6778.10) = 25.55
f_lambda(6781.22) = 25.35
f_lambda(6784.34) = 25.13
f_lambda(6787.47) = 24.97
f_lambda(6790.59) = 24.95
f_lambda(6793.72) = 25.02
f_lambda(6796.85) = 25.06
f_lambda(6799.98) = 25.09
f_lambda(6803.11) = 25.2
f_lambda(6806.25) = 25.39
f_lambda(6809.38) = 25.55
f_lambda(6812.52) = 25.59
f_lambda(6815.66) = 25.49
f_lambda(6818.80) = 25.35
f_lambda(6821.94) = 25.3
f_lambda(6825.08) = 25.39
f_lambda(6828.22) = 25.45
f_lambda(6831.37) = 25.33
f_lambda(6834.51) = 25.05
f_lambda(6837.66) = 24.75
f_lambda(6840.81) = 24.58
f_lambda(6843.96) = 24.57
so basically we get 0.06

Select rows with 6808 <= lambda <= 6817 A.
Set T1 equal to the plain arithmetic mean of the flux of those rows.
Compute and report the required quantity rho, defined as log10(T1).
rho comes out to 1.41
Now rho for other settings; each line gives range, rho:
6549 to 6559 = 1.40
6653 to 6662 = 1.41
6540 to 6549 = 1.42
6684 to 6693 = 1.41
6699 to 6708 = 1.41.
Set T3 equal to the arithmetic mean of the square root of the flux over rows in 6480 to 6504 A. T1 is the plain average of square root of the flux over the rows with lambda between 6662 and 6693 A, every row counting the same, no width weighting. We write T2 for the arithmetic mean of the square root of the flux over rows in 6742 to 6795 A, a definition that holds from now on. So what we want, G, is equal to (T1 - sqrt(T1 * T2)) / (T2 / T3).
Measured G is 0.02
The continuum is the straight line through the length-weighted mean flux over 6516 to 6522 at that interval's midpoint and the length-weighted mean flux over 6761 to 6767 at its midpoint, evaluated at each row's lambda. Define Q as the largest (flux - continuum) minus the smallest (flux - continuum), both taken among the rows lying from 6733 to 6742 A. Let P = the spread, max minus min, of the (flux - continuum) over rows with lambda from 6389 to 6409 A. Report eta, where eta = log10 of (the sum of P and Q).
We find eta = -0.01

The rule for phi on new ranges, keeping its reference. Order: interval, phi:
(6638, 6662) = -0.01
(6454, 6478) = -0.04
